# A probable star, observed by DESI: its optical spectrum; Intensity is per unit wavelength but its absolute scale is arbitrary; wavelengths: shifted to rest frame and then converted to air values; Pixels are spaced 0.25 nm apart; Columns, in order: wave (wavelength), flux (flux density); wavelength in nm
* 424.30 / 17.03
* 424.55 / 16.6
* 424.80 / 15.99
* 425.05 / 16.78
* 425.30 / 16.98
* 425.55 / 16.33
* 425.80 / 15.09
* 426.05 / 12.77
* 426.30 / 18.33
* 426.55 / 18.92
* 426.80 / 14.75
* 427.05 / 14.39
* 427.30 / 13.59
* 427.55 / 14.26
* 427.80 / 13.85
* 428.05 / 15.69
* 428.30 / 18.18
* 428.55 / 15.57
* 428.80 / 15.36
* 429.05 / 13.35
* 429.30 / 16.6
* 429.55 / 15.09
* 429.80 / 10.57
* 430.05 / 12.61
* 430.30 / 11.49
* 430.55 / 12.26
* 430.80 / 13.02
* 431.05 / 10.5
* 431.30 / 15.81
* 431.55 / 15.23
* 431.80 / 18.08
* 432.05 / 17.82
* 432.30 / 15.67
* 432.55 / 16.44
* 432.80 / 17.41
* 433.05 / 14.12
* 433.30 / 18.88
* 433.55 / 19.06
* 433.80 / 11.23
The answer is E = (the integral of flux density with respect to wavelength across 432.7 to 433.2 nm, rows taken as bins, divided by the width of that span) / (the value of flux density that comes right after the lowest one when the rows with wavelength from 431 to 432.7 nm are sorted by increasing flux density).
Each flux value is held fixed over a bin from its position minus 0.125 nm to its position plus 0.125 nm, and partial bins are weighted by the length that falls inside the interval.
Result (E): 1.04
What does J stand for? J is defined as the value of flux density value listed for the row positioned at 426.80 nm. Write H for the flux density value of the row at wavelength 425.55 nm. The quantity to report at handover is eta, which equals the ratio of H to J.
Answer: 1.11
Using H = 16.33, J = 14.75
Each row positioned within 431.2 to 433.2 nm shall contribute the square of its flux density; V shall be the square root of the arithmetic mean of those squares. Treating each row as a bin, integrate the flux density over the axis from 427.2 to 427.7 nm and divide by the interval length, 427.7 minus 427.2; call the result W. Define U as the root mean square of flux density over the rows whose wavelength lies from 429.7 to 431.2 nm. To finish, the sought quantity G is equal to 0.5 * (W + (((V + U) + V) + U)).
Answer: 35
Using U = 11.8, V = 16.4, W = 13.9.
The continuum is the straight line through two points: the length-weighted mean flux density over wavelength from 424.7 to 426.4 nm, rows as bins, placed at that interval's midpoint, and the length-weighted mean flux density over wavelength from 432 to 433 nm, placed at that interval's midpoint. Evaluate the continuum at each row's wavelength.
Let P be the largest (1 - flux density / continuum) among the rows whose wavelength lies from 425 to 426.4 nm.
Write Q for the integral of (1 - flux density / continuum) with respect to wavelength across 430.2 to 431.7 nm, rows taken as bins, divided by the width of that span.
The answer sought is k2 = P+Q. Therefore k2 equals 0.40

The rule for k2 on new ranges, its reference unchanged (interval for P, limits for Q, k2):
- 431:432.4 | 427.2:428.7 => 0.42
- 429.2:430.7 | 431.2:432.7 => 0.35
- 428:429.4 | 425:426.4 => 0.18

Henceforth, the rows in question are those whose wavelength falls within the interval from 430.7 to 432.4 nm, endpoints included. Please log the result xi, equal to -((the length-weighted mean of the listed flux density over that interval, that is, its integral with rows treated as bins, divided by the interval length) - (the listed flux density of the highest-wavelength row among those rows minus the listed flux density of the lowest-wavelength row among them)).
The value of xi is -12.5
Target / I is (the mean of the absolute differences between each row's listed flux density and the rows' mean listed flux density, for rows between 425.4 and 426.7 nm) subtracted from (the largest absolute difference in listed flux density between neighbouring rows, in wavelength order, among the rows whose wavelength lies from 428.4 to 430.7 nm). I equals 2.6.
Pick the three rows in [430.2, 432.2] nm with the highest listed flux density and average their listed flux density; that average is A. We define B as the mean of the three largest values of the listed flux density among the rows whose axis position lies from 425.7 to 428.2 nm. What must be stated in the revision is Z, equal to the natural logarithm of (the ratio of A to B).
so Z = -0.02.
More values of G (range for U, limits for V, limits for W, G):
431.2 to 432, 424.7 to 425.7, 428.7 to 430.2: 40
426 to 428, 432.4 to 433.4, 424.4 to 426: 40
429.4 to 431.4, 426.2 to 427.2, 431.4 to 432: 38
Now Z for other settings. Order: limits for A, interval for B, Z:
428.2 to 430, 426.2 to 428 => -0.03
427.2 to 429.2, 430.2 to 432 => 0.01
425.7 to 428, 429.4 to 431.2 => 0.25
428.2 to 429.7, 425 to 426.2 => 0.01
